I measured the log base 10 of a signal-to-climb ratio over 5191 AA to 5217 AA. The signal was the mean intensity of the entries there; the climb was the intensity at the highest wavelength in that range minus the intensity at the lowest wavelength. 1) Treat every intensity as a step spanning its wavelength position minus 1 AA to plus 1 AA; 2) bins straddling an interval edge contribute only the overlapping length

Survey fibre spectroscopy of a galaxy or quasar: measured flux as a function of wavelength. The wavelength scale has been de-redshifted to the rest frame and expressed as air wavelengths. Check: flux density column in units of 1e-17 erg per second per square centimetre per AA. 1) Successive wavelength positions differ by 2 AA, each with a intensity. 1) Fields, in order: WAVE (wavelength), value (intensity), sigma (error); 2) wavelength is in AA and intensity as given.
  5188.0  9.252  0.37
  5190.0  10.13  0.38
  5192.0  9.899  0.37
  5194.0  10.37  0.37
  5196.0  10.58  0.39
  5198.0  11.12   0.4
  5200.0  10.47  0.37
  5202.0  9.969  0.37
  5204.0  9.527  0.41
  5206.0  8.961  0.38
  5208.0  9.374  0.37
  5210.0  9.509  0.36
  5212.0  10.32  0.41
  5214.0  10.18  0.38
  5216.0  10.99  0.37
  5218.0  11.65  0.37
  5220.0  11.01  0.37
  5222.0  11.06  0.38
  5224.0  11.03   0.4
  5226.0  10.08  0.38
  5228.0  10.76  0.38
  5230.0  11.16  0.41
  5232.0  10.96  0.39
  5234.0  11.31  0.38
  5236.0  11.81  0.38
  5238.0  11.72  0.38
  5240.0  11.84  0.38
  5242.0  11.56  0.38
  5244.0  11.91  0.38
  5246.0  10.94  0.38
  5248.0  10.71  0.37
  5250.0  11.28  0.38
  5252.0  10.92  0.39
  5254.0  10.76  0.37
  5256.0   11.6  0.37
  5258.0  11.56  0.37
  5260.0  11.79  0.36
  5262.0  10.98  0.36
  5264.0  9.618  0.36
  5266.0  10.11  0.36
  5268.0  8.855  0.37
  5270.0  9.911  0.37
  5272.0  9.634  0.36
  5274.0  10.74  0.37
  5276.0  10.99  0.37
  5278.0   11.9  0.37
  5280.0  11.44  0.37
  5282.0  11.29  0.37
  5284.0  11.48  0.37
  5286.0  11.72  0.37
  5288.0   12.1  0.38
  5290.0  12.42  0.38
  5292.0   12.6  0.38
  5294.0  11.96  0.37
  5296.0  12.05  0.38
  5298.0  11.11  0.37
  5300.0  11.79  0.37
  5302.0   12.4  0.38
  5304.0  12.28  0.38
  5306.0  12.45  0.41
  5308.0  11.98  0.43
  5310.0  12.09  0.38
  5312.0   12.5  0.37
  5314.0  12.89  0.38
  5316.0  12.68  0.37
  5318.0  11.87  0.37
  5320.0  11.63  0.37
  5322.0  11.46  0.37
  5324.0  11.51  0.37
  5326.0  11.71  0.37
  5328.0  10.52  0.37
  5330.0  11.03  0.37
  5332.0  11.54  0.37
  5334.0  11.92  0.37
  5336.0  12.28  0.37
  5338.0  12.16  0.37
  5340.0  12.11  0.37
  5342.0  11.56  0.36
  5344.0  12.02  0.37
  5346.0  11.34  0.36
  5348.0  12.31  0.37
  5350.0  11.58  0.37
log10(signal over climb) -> 0.97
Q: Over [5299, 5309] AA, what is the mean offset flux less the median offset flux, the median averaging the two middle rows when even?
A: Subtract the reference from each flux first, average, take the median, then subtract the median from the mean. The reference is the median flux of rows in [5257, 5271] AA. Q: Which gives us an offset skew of -0.10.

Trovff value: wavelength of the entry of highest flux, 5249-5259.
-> 5256.0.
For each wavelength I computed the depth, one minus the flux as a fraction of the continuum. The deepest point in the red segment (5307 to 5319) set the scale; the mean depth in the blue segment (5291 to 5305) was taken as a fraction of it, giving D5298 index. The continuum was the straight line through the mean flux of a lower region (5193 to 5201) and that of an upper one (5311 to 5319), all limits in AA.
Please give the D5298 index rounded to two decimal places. 0.30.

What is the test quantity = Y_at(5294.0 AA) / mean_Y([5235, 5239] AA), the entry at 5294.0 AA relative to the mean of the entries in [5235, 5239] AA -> 1.02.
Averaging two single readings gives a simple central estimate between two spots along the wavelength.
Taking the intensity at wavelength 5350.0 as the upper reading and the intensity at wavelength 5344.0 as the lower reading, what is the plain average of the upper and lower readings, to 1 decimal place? 11.8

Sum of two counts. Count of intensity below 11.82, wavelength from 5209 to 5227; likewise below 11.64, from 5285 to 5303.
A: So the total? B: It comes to 10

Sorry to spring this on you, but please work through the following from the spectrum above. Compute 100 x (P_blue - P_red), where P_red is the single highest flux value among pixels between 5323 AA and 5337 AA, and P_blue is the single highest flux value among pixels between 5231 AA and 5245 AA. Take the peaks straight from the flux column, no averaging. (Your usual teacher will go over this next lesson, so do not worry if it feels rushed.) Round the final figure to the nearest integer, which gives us -37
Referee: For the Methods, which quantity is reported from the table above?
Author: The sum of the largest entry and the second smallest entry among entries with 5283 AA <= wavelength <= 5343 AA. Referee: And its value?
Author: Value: 23.9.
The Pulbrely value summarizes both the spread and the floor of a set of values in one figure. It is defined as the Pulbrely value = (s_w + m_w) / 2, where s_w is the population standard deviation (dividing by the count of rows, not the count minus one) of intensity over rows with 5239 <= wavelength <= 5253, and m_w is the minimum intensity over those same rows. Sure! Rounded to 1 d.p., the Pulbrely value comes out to 5.6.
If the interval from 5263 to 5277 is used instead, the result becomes 4.8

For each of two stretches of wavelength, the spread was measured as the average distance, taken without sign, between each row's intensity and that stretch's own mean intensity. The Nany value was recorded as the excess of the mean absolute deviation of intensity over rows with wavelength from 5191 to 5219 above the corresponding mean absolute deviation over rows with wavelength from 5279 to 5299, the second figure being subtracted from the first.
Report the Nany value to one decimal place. 0.2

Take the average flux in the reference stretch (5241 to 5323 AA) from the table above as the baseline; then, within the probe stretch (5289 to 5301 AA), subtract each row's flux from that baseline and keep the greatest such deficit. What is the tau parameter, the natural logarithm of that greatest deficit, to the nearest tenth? -1.0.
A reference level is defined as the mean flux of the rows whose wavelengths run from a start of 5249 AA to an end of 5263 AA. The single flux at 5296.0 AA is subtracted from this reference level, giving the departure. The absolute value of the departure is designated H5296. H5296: 0.8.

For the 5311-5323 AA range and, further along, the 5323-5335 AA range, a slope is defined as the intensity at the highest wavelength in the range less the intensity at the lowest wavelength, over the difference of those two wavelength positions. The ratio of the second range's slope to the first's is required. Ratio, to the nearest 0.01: -0.39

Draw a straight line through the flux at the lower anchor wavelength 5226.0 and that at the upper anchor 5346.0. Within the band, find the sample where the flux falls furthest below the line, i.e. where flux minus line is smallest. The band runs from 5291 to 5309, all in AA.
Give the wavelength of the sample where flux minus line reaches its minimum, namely 5298.0 AA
